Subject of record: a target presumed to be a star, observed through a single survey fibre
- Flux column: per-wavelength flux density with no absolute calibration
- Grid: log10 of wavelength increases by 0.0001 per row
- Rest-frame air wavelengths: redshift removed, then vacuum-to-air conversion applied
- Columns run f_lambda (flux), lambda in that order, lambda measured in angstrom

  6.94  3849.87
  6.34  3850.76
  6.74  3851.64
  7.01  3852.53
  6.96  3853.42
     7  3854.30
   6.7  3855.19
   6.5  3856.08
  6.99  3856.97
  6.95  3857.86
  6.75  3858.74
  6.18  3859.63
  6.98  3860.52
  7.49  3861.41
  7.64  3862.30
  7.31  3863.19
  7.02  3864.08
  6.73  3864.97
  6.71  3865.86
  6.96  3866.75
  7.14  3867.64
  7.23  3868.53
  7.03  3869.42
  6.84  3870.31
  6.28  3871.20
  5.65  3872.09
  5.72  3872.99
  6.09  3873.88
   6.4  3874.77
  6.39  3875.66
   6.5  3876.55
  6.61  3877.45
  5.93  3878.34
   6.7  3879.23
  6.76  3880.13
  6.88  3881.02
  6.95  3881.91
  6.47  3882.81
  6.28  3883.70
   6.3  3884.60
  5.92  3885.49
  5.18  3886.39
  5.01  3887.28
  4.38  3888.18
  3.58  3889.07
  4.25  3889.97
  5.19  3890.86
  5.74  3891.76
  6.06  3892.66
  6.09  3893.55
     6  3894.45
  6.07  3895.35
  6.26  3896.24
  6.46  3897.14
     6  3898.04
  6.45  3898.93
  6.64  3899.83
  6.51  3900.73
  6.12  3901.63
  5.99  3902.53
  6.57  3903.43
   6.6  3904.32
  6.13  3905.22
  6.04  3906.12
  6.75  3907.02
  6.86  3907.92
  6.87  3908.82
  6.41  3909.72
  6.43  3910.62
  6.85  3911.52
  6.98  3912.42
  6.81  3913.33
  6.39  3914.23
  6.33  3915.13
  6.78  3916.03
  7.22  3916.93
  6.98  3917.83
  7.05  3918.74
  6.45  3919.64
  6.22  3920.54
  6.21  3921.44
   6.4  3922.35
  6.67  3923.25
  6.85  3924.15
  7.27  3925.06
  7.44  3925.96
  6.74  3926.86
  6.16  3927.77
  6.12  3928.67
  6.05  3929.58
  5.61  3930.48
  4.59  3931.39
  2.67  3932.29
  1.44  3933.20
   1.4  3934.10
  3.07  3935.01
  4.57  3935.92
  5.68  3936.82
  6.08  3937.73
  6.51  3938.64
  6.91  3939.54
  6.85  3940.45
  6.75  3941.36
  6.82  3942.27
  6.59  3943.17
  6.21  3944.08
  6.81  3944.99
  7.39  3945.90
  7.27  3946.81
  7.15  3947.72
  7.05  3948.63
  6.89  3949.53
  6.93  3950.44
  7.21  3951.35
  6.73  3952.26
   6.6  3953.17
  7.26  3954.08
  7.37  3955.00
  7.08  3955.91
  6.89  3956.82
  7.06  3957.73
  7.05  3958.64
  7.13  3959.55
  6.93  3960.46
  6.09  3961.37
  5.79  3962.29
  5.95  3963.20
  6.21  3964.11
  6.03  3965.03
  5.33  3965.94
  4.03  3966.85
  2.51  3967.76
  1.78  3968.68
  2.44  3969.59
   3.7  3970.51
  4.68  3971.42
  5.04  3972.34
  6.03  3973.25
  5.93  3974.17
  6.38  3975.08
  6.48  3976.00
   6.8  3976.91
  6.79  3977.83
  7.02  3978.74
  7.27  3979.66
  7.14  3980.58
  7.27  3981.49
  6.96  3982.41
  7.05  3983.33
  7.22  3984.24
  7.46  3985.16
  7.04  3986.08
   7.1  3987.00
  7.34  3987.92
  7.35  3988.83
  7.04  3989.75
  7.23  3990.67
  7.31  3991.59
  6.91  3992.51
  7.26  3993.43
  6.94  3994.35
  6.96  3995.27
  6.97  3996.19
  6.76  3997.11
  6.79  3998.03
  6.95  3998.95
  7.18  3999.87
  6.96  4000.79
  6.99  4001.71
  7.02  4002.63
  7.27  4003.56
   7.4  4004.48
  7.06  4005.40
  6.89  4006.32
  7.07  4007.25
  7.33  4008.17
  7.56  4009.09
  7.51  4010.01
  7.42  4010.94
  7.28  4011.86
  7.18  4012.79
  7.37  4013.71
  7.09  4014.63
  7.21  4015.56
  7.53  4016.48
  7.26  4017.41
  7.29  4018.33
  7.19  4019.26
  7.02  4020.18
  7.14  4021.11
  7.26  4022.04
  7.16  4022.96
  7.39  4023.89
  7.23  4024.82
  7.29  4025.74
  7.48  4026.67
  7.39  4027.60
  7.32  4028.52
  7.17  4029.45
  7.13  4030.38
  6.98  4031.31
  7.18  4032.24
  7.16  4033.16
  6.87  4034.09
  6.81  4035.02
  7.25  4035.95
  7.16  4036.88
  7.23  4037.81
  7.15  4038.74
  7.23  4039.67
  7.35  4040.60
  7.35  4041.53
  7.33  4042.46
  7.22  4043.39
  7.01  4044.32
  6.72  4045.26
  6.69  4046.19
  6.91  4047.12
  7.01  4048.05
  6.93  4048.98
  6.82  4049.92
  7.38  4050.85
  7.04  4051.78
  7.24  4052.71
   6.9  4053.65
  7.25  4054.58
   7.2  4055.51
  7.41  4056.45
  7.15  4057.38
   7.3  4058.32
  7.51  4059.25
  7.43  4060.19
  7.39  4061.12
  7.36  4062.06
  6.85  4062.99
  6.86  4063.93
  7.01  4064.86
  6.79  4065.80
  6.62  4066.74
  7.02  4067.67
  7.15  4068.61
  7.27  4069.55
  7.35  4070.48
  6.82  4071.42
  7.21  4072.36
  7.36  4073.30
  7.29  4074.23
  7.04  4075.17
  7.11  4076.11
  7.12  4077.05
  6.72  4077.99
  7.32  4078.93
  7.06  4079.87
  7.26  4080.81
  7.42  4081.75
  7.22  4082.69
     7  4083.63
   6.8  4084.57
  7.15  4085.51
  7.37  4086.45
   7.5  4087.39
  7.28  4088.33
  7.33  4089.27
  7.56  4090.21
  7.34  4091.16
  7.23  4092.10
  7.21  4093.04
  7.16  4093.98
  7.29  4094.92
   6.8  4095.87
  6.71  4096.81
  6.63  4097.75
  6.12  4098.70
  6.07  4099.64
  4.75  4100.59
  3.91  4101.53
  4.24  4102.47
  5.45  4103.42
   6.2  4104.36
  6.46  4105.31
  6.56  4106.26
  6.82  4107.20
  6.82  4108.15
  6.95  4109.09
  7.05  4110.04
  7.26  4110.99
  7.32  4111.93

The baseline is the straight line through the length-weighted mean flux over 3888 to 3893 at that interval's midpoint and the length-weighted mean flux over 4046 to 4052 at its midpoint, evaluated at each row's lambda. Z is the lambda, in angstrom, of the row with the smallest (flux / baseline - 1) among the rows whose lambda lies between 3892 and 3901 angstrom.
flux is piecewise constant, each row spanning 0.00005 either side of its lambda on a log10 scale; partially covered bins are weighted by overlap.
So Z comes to 3898.04 angstrom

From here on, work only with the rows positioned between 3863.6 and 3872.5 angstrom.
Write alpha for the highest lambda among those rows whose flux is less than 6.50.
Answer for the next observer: 3872.09 angstrom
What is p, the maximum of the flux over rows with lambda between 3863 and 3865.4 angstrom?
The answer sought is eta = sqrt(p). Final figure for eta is 2.70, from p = 7.31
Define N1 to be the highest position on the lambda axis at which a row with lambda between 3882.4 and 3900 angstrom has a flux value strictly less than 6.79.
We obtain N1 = 3899.83 angstrom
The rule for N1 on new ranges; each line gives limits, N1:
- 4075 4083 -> 4077.99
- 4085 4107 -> 4106.26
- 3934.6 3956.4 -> 3953.17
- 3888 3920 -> 3919.64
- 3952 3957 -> 3953.17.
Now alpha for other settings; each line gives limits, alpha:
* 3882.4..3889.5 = 3889.07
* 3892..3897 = 3896.24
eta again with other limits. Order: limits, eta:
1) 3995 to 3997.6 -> 2.64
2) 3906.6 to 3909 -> 2.62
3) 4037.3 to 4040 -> 2.69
